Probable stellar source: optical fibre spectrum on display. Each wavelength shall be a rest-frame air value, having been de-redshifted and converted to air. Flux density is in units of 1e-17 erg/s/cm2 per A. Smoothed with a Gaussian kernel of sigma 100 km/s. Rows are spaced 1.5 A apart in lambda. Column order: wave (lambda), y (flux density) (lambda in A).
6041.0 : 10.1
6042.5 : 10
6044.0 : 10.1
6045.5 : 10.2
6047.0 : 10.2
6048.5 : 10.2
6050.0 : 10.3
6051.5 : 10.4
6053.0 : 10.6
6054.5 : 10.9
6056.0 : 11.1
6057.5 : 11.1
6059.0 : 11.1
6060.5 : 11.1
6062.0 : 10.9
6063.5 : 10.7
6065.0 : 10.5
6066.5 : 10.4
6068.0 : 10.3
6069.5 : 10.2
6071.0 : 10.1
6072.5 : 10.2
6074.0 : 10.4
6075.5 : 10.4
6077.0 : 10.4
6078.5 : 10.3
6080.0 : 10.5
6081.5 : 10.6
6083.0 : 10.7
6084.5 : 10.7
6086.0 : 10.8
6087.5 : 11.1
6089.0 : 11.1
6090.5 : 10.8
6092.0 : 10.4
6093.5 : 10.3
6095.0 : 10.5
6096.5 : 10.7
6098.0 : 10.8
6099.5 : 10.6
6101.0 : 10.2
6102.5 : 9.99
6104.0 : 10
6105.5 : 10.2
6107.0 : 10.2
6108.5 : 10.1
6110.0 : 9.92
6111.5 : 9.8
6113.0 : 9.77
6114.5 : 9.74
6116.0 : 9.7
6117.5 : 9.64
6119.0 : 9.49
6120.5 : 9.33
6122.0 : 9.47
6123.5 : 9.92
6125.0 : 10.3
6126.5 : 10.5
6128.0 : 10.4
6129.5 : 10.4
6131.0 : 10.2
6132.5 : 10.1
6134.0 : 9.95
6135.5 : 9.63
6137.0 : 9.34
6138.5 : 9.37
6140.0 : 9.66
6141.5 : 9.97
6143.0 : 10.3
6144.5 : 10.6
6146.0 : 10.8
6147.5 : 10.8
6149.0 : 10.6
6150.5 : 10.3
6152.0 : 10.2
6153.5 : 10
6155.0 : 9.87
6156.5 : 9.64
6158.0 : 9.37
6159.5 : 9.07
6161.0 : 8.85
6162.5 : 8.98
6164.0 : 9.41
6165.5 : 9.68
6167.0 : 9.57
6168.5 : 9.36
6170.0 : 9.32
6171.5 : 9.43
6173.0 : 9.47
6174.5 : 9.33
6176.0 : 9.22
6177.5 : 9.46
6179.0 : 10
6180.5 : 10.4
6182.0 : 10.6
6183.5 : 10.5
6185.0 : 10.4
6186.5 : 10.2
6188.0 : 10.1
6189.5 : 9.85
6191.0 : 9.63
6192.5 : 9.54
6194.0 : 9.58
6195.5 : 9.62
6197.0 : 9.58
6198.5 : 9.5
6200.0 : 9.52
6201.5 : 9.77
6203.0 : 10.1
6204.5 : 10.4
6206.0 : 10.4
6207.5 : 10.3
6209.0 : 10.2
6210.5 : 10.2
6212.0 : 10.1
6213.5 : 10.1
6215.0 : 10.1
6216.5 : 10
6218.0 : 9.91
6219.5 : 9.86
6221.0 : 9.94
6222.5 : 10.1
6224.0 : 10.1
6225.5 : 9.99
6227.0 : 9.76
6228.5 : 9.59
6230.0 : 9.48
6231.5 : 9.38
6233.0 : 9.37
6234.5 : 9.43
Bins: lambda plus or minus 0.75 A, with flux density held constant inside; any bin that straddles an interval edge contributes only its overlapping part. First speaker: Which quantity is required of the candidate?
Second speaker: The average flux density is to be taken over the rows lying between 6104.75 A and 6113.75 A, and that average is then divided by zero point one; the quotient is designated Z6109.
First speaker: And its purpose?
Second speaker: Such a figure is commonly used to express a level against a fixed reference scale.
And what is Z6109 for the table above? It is 100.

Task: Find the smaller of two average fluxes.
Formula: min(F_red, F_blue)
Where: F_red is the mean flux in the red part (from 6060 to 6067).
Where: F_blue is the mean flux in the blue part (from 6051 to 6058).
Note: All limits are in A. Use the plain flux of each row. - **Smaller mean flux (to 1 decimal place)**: 10.7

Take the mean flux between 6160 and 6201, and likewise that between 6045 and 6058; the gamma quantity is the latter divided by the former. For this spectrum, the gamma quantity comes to 1.09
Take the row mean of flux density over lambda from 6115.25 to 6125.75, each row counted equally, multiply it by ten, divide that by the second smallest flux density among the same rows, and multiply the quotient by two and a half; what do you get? 25.6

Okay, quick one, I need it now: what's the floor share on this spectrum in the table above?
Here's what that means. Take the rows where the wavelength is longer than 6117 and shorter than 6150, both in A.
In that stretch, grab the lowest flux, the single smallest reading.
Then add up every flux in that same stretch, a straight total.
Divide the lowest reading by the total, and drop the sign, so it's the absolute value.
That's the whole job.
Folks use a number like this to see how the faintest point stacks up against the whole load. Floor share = 0.0423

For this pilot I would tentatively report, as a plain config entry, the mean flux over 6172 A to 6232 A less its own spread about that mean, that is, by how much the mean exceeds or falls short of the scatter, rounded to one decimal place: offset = 9.5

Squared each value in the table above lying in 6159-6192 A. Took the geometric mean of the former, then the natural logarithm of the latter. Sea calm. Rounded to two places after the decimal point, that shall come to 4.54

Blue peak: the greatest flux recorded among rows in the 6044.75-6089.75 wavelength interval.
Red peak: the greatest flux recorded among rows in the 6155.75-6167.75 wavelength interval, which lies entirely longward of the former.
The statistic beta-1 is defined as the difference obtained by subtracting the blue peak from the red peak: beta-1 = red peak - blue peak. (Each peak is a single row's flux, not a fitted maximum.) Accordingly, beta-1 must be -1.4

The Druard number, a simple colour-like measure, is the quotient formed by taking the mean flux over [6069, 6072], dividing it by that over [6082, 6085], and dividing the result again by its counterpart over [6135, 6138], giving 0.100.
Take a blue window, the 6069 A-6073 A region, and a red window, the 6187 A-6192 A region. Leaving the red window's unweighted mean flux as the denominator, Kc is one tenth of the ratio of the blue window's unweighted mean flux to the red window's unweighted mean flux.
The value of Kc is 0.103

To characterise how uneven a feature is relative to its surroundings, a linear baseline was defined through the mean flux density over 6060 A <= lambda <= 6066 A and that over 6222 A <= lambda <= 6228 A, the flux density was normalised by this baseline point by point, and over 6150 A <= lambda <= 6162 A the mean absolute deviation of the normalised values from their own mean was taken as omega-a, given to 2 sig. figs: 0.040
